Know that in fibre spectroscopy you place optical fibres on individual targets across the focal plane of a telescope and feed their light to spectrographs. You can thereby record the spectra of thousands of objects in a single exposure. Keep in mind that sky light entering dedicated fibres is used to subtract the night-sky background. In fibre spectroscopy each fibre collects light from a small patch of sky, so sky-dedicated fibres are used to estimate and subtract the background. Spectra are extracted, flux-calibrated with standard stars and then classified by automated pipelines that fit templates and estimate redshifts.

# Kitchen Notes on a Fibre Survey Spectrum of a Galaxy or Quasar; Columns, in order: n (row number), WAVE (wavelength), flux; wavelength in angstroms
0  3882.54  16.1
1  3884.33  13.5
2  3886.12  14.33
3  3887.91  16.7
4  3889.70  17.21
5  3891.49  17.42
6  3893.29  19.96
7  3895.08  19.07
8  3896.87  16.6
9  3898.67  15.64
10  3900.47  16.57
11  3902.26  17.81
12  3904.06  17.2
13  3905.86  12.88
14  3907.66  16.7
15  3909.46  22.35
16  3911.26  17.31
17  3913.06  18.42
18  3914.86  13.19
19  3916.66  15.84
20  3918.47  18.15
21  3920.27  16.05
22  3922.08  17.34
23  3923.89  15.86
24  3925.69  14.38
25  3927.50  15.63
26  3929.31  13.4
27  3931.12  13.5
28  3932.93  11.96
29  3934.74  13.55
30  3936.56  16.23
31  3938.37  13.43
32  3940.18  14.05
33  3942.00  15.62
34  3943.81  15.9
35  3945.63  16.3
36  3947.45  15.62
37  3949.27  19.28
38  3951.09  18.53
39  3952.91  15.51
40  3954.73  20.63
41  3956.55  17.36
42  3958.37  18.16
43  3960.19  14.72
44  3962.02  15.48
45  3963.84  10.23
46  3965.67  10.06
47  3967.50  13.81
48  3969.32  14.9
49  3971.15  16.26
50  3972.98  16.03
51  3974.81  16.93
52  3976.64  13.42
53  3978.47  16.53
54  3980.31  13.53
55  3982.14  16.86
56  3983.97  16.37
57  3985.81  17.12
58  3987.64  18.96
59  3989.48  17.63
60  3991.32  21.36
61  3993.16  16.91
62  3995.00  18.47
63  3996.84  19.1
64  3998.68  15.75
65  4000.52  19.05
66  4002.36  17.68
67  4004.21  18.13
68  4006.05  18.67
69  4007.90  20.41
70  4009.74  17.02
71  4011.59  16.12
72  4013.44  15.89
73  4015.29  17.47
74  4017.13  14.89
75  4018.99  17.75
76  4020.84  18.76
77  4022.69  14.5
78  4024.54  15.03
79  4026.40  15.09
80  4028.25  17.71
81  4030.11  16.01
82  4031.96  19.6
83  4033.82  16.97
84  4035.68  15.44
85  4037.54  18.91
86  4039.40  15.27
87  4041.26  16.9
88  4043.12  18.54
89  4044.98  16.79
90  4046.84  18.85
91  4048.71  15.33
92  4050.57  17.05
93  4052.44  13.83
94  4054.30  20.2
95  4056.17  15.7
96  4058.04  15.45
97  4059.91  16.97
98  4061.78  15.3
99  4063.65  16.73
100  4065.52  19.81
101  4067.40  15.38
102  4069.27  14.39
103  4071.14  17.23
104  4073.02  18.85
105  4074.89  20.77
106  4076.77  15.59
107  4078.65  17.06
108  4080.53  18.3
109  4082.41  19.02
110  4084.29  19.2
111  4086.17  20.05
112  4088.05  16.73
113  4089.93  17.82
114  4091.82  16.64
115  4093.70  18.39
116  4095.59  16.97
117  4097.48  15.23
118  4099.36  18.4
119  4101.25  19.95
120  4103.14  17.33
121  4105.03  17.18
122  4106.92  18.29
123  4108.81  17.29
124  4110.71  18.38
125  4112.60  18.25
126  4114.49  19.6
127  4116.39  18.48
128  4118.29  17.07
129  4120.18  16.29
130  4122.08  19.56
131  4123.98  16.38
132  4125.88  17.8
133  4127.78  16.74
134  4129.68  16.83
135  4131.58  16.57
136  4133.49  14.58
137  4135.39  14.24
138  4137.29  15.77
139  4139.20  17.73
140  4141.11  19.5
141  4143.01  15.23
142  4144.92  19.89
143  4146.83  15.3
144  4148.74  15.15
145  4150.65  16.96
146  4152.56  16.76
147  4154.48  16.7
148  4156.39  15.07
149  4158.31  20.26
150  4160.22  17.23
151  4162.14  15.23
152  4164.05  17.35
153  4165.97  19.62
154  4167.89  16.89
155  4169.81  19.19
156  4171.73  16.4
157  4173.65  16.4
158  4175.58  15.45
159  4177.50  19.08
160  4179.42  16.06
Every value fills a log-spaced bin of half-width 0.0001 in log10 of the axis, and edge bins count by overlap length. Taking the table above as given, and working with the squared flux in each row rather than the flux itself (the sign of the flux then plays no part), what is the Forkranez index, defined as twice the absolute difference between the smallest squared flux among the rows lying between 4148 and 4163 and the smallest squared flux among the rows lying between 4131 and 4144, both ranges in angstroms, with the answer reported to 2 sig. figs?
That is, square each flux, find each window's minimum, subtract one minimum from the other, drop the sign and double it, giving 49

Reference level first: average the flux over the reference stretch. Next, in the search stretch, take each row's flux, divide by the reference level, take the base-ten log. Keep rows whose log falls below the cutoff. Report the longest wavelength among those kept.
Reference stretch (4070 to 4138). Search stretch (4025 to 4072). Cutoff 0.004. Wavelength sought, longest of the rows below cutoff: 4071.14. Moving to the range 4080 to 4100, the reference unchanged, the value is 4097.48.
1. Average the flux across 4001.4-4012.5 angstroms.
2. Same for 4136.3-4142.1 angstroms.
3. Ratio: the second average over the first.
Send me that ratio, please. 0.98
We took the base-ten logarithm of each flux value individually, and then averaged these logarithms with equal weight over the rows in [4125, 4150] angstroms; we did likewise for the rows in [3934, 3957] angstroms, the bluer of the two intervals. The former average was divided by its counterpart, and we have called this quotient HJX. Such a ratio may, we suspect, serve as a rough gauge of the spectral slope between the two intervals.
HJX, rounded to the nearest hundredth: 1.01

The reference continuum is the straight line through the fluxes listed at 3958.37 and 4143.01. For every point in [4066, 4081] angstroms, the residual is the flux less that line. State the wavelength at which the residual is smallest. 4069.27 angstroms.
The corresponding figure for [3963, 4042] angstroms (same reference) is 3965.67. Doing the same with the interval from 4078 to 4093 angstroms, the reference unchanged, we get 4091.82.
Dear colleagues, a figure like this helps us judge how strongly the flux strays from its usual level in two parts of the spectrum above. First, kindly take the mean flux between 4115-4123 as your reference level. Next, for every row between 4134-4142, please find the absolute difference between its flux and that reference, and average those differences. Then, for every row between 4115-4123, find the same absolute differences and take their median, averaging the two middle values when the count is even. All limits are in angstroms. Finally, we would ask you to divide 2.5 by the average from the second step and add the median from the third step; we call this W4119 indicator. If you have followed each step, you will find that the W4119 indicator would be 2.5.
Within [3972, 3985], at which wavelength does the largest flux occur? 3974.81 angstroms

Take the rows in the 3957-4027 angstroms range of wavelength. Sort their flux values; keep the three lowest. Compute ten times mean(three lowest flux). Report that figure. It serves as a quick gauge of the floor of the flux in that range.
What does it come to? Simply 112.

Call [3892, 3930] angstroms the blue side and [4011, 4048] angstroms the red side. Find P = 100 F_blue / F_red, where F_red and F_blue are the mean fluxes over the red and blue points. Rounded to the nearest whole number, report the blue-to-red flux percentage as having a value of 99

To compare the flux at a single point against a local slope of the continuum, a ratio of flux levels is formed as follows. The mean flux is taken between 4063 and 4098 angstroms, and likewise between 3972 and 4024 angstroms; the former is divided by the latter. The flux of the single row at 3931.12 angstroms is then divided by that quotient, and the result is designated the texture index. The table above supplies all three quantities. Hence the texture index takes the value 13.2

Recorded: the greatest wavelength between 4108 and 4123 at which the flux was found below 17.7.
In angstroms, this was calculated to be 4120.18 angstroms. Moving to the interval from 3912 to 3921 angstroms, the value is 3920.27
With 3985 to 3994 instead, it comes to 3993.16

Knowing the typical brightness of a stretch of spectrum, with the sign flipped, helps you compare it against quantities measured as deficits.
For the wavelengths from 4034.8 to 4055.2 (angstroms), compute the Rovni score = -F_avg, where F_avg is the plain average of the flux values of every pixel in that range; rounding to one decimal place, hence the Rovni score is -17.0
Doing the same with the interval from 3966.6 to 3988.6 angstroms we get -15.9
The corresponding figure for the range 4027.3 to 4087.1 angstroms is -17.3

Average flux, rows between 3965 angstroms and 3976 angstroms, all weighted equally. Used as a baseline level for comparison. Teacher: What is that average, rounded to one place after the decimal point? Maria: 14.7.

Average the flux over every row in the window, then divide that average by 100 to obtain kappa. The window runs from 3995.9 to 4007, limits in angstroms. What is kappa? 0.181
